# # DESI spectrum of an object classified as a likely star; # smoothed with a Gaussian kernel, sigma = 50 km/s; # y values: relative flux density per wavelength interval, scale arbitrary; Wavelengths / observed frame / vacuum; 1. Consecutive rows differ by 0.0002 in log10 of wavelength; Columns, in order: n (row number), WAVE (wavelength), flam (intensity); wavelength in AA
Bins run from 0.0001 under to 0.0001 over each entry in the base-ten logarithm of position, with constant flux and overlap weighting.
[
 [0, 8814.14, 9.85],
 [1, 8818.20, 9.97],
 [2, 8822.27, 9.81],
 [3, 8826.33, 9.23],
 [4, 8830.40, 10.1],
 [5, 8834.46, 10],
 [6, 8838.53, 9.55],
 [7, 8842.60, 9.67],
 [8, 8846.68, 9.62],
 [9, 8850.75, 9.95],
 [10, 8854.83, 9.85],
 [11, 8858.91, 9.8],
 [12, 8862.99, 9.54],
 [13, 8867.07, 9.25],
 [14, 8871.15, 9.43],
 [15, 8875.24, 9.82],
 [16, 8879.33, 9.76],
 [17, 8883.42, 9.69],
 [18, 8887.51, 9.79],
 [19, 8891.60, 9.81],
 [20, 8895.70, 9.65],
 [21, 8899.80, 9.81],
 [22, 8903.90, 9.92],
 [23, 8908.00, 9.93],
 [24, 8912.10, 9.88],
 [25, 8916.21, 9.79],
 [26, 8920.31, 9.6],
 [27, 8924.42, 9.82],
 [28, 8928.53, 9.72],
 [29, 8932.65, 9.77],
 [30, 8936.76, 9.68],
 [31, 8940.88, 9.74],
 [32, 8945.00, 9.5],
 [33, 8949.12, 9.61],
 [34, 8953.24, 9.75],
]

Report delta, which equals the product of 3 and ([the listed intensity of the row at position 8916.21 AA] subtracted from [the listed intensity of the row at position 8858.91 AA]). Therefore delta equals 0.0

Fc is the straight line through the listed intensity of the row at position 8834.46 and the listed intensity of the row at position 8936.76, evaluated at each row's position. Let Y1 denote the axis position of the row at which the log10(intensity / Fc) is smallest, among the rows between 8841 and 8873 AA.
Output 8867.07 AA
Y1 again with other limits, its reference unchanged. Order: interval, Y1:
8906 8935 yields 8920.31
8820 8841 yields 8826.33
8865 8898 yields 8867.07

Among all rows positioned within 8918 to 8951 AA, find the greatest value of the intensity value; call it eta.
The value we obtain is 9.82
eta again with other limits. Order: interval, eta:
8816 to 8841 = 10.1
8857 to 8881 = 9.82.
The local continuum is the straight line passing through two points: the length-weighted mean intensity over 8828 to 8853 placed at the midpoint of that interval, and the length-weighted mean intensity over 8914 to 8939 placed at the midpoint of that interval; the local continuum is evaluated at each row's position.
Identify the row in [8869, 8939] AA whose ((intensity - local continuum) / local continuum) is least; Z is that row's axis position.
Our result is 8871.15 AA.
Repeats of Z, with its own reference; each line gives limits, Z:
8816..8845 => 8826.33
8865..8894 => 8867.07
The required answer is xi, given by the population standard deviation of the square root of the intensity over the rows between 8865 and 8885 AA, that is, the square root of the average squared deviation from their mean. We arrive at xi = 0.035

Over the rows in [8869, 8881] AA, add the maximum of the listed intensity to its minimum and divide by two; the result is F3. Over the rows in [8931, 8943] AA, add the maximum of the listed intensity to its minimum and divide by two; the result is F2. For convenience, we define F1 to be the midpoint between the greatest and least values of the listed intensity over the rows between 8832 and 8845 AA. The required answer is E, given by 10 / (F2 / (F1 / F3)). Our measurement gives 1.04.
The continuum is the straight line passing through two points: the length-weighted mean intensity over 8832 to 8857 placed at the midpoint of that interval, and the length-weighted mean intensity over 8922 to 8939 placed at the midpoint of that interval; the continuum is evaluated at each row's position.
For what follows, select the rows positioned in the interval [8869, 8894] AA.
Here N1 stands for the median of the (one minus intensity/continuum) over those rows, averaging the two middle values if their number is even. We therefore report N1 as -0.001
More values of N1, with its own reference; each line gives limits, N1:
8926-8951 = 0.004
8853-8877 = 0.010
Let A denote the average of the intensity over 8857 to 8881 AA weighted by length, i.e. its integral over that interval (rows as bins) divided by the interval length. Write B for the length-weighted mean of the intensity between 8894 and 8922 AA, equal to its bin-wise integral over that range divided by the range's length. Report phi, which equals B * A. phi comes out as 94.1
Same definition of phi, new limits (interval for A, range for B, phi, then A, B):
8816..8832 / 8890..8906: 95.6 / 9.76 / 9.79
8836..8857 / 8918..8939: 94.6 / 9.73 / 9.72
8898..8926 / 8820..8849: 95.4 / 9.82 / 9.71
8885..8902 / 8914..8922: 94.8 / 9.76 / 9.71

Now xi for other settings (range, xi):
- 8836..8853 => 0.024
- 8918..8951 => 0.016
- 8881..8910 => 0.016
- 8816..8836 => 0.050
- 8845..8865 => 0.024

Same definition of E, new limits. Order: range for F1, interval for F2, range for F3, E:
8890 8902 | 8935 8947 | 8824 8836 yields 1.05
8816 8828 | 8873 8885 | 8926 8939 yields 1.01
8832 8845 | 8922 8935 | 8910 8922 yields 1.03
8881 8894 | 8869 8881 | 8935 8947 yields 1.05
